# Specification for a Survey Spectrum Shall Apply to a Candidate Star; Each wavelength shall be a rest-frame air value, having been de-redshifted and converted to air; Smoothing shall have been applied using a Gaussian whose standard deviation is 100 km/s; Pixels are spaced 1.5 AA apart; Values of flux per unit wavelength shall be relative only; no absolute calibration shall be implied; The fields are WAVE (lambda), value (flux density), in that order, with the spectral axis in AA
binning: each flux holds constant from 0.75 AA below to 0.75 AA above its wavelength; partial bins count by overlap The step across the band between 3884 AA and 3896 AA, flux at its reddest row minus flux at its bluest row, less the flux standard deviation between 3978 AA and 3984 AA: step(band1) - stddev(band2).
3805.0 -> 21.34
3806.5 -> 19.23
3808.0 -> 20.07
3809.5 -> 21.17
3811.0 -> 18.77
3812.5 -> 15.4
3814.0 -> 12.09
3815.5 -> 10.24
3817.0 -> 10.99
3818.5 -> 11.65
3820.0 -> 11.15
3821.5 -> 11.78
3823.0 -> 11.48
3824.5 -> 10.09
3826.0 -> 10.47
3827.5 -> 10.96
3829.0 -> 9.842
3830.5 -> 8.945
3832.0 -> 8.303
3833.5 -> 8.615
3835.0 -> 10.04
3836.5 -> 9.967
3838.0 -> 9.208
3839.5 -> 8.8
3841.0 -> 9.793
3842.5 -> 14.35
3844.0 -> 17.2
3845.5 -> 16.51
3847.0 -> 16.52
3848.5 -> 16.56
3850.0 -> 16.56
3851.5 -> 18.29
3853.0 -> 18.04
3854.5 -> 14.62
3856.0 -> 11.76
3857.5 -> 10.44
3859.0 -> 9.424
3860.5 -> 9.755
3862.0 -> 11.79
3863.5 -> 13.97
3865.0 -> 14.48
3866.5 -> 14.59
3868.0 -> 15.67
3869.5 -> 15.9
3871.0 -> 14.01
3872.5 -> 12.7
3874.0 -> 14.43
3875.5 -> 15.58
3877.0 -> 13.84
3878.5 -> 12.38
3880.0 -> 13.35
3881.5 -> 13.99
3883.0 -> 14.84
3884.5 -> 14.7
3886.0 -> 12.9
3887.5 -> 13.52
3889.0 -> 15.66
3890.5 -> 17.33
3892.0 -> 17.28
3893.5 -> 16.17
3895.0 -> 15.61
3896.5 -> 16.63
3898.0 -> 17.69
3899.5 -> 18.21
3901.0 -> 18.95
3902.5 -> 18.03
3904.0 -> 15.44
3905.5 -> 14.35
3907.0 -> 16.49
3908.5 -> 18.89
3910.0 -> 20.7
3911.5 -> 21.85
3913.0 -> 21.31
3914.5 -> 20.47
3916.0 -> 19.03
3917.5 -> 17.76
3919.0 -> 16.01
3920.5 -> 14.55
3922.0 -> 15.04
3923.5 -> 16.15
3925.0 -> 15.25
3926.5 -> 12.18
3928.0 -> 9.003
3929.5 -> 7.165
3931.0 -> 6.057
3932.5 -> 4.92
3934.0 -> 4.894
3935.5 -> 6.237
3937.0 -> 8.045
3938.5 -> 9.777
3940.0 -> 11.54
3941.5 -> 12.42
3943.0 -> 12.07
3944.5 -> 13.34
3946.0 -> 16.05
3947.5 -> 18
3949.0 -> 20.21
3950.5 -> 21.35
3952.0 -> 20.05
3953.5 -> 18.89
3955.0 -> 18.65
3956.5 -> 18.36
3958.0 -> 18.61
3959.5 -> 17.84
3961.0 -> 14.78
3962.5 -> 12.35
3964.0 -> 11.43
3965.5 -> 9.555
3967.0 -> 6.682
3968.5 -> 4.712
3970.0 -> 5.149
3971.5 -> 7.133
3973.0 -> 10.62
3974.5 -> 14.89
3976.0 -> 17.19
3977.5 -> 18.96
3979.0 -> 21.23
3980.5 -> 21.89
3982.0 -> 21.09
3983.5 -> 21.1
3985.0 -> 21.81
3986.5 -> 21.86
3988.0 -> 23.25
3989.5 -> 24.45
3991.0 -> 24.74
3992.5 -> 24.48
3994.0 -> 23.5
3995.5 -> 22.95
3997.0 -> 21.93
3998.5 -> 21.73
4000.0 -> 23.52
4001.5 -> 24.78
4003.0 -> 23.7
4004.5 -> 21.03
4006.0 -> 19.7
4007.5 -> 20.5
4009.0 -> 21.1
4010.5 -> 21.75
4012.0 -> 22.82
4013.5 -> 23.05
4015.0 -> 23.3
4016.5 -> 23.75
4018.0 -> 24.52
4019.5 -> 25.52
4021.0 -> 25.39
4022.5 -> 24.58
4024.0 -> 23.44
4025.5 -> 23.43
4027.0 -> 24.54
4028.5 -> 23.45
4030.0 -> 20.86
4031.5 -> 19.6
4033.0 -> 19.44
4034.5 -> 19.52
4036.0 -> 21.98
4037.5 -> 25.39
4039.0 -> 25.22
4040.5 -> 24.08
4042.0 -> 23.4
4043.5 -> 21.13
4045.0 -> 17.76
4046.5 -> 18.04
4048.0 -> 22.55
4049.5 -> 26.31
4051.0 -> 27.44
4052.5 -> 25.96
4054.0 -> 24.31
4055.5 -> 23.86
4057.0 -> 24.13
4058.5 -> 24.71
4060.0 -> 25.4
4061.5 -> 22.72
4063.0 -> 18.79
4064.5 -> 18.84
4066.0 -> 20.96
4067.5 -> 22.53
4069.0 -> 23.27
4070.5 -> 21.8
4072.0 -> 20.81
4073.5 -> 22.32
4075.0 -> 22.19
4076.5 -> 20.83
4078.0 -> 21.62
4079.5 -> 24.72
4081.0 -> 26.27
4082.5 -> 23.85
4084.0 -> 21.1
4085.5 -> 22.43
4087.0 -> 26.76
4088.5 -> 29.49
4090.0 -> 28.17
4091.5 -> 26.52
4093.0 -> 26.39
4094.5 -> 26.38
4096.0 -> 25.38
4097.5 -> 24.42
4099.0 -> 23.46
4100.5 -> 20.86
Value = 1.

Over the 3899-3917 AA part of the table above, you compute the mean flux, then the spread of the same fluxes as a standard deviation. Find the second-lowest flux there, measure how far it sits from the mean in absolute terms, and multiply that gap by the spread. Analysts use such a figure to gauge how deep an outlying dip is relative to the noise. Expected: 7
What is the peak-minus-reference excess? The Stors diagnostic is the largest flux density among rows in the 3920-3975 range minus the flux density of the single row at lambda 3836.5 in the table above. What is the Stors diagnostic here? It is 11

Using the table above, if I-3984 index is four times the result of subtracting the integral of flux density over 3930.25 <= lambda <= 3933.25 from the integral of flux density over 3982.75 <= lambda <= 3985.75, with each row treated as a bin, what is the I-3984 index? 192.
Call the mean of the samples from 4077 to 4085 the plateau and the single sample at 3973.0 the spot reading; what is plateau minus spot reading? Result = 13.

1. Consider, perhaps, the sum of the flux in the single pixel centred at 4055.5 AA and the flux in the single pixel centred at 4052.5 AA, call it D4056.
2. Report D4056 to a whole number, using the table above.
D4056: 50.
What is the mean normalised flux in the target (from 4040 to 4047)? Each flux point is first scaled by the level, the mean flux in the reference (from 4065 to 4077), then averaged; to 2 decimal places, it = 0.96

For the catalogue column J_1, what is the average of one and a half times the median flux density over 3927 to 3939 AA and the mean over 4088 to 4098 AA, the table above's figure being 18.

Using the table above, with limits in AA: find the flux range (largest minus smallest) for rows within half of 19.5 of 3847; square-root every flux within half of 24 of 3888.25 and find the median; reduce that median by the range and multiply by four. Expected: -22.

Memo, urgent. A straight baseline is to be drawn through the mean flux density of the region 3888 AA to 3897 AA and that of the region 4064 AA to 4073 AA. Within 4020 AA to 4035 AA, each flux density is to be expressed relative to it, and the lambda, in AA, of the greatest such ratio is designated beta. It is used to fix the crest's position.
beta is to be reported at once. 4021.0 AA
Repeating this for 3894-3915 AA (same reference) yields 3911.5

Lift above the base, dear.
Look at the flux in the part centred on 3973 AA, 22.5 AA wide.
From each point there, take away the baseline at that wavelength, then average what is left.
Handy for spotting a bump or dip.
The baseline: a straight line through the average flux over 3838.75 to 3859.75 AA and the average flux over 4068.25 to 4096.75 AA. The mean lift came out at -5.9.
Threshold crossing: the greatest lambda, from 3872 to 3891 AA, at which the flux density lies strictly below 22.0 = 3890.5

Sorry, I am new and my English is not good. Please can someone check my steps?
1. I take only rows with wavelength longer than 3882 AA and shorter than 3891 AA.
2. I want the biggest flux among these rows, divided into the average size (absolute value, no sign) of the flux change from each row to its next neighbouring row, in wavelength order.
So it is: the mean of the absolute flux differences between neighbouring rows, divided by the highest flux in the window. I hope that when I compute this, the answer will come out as 0.074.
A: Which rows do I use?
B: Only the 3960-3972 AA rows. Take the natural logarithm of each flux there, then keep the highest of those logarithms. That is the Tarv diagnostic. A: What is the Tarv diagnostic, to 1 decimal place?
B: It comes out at 2.7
